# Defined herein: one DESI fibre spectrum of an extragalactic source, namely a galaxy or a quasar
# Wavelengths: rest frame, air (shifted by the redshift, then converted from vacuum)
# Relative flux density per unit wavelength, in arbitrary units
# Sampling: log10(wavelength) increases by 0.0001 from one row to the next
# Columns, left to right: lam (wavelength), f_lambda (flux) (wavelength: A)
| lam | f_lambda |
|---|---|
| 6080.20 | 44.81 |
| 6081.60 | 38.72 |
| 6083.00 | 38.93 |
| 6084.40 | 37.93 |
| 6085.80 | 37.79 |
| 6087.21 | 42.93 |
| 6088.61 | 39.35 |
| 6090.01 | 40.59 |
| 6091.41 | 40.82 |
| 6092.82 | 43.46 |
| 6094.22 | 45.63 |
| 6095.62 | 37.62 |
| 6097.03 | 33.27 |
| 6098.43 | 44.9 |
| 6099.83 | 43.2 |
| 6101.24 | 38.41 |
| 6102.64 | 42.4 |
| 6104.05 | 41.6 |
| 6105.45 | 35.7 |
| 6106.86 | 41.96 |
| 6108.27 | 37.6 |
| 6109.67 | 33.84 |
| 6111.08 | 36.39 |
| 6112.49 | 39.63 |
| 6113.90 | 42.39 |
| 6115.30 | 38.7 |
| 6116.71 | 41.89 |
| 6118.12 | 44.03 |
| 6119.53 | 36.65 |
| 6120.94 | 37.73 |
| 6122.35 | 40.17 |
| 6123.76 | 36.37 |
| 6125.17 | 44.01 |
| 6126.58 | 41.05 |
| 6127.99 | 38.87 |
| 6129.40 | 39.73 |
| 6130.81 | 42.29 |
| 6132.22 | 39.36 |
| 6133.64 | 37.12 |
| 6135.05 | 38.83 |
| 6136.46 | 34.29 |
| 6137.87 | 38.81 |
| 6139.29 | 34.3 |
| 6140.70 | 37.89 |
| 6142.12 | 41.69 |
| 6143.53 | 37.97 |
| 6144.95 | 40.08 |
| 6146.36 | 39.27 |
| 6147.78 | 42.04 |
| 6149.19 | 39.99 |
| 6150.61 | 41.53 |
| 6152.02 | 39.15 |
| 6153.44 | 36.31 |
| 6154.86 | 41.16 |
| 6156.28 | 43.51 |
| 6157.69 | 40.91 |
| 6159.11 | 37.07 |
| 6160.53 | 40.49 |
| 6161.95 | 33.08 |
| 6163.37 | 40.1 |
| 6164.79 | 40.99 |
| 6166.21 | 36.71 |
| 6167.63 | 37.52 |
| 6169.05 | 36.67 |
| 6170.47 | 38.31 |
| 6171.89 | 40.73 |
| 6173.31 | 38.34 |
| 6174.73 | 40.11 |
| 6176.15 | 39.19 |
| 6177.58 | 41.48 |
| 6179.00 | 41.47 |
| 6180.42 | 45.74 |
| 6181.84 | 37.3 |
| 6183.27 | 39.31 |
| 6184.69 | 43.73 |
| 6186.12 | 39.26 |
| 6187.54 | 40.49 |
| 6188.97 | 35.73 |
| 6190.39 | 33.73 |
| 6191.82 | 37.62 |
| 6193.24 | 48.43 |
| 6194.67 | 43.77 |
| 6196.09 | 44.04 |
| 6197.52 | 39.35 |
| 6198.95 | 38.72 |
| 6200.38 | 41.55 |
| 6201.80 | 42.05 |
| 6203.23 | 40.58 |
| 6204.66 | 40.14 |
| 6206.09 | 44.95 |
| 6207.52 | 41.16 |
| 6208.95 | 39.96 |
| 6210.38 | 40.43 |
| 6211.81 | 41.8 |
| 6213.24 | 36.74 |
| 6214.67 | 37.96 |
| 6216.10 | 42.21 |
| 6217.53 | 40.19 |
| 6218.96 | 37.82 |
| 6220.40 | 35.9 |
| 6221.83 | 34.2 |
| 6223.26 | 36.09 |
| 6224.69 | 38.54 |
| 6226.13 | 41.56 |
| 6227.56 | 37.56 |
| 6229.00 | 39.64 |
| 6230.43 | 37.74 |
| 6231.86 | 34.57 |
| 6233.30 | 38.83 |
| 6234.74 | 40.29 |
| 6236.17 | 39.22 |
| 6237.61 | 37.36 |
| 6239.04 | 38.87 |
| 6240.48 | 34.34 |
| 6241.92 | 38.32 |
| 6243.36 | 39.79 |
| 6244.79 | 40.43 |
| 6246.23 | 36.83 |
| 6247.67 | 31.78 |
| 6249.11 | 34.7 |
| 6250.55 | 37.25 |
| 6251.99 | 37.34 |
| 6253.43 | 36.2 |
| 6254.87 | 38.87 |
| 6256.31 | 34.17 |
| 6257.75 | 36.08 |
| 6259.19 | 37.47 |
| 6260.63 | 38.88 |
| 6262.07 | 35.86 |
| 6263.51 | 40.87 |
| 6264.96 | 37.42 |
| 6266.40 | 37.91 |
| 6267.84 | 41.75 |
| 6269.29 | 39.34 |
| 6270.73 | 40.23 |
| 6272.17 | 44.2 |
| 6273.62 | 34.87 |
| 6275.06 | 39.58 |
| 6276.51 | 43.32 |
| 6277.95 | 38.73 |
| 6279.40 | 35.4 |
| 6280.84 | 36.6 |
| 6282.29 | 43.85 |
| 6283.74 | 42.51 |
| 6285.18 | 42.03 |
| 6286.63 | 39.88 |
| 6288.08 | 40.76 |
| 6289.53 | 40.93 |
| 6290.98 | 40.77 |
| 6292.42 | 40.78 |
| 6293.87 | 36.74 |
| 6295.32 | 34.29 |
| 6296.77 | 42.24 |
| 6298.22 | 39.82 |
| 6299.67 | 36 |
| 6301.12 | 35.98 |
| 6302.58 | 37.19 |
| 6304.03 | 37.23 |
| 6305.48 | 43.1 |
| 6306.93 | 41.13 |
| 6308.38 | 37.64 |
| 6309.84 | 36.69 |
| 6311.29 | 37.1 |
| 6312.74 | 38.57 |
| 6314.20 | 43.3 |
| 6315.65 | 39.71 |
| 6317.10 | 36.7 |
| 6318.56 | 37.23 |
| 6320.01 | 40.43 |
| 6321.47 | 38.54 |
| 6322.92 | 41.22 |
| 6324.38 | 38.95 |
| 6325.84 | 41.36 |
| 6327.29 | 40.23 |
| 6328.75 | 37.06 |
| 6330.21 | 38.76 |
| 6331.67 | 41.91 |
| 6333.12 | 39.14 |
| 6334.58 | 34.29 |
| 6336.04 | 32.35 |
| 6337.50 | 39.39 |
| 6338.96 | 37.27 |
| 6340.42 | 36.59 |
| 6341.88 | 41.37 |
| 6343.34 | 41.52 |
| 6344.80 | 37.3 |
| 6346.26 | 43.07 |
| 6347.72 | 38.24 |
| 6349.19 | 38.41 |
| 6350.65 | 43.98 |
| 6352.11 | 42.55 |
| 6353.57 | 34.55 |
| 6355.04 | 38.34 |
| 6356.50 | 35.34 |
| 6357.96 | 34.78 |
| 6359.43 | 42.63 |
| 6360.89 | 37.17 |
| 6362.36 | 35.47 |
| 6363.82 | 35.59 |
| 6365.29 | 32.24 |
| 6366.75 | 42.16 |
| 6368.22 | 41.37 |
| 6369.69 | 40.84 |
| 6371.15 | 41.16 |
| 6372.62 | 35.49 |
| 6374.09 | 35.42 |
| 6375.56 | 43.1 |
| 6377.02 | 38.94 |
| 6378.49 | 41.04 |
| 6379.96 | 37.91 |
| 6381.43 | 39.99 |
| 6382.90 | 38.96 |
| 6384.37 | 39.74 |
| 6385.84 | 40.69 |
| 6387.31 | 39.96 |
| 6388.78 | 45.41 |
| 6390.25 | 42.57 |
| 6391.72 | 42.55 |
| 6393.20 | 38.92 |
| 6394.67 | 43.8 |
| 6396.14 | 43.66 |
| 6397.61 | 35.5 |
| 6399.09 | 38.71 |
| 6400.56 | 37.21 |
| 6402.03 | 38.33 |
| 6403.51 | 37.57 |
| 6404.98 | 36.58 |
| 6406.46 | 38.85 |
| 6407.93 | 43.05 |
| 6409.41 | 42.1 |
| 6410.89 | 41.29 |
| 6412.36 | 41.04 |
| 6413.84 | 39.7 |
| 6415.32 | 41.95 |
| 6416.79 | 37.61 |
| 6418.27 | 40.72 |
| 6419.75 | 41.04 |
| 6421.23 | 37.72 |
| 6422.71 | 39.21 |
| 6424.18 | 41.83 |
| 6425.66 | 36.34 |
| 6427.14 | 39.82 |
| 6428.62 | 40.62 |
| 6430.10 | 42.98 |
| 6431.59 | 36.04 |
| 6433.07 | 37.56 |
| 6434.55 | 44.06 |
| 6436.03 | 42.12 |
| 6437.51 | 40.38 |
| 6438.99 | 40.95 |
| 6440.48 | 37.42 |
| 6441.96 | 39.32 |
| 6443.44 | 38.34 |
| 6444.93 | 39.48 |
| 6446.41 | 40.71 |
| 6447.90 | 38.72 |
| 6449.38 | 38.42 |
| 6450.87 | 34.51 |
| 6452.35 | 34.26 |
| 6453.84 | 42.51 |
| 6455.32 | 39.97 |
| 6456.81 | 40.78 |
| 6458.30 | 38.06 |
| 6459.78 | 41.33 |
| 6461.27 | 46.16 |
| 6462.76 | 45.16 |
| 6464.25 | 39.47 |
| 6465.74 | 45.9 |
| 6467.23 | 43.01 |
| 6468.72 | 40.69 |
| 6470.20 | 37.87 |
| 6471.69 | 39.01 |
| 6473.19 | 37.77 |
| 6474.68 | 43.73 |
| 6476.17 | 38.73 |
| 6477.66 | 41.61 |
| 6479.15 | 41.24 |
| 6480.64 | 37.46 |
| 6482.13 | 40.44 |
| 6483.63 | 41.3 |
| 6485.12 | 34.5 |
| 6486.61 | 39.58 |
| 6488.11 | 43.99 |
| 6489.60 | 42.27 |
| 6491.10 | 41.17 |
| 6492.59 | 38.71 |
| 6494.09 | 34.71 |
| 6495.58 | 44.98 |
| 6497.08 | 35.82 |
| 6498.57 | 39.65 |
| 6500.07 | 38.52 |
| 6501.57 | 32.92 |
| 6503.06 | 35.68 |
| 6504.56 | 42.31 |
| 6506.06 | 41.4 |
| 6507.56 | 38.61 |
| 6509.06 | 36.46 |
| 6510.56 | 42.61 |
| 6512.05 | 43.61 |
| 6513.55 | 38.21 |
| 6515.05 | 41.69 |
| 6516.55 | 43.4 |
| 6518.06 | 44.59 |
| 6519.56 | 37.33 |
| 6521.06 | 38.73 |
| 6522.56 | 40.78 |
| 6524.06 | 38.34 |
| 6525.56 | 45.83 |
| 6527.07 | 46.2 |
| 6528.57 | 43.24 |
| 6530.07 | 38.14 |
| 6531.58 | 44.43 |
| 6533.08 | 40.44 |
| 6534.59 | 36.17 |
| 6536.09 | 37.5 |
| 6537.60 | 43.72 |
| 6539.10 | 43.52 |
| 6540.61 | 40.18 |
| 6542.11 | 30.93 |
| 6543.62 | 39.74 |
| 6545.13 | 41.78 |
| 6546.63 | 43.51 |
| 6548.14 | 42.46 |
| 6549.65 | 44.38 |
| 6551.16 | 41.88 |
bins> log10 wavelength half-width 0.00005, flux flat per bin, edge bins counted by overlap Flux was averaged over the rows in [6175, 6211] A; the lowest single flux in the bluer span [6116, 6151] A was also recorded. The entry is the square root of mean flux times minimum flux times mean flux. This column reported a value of 239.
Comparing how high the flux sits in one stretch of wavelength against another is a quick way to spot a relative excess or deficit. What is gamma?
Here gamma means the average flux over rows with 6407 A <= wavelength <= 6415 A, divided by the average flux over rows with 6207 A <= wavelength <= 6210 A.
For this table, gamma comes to 1.022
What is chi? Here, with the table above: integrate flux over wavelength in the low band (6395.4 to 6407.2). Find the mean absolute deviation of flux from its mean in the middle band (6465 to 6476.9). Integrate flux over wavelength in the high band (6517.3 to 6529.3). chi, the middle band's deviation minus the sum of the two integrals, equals -952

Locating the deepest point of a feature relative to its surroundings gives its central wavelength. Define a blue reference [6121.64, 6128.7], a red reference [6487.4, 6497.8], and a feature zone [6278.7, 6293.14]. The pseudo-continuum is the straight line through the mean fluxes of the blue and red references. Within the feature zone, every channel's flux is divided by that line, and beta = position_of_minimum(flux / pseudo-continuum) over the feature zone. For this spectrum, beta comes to 6279.40 A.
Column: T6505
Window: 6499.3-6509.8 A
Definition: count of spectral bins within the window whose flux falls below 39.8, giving 5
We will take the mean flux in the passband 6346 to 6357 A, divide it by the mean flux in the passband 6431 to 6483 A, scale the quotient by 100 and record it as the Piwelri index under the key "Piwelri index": 98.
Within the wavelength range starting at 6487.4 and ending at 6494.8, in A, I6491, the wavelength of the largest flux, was 6488.11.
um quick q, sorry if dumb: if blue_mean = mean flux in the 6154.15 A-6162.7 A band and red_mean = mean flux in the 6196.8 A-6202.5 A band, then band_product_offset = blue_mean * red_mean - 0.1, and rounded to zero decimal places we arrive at 1591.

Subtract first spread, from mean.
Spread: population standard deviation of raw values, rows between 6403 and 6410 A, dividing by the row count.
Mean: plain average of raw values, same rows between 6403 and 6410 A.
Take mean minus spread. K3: 37.1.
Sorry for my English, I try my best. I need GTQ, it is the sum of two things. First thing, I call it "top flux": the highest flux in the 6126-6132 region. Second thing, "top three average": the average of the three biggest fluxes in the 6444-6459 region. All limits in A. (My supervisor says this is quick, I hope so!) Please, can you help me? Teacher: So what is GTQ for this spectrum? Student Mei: 83.6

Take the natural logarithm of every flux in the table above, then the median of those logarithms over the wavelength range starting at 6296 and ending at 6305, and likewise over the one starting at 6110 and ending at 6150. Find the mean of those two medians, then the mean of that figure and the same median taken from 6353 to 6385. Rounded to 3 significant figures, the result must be 3.65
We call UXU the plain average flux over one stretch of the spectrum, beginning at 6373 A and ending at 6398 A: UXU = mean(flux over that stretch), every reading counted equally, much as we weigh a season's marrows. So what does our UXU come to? 40.5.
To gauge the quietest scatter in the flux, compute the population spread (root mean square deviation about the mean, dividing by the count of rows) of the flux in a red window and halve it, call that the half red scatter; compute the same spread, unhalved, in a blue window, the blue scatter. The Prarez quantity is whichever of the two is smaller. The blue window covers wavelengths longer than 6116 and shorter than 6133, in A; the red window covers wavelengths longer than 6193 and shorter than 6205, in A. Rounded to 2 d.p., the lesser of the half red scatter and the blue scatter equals 1.41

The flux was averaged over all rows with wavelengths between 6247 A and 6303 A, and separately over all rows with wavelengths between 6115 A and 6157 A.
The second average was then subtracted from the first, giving -1.0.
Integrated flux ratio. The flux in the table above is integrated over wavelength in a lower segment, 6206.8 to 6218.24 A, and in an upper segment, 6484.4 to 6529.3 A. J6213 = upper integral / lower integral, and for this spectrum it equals 3.94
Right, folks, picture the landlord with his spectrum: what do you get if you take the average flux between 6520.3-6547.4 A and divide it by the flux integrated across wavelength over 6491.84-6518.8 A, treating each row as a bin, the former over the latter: 0.0381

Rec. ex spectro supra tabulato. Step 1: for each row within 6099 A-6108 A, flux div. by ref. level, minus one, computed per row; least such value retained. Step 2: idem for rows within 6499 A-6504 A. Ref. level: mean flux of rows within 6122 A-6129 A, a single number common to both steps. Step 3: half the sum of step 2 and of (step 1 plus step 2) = -0.23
